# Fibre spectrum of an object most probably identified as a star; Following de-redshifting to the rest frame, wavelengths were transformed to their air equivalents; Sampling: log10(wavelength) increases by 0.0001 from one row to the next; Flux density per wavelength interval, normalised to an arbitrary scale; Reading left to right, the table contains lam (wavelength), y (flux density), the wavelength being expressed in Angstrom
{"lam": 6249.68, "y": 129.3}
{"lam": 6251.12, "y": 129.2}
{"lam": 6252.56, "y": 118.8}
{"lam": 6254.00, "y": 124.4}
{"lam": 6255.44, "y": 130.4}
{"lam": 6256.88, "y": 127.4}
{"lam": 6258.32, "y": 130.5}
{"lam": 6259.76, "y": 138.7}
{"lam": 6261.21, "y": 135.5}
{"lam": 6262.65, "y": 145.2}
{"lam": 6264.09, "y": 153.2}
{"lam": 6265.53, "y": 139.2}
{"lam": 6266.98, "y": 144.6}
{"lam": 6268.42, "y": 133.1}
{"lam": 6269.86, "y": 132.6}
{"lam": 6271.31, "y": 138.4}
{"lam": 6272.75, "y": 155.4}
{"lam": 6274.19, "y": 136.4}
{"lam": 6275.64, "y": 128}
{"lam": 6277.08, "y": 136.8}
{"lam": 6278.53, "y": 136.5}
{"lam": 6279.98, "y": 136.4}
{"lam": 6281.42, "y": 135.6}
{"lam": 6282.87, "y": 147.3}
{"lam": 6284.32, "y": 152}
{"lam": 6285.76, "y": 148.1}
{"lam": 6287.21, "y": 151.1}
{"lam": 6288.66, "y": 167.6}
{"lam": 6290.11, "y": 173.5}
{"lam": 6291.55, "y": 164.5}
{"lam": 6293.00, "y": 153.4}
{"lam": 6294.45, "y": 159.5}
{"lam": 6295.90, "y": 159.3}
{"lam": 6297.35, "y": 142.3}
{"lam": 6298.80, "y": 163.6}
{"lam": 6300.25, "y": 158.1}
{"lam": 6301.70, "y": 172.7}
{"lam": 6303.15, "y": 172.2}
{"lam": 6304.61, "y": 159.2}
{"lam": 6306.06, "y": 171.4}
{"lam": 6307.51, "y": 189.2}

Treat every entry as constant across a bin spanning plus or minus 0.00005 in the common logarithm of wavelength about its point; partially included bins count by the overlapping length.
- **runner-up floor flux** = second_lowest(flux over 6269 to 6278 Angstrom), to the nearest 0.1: 132.6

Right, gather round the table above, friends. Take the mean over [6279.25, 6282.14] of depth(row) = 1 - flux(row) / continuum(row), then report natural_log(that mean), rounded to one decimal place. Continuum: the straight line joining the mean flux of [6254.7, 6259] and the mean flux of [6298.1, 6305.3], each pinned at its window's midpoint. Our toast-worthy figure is -2.5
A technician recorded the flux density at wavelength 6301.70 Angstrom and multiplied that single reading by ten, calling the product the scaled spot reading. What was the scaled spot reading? 1727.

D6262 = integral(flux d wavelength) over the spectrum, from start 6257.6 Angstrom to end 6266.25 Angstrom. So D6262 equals 1214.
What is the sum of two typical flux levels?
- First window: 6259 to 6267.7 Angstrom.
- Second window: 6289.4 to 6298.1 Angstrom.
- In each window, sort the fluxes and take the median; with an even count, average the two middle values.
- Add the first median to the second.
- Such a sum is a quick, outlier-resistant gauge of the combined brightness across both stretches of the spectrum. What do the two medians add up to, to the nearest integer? 301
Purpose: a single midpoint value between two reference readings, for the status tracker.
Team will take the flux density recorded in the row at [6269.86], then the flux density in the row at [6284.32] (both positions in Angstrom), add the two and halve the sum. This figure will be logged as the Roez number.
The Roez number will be 142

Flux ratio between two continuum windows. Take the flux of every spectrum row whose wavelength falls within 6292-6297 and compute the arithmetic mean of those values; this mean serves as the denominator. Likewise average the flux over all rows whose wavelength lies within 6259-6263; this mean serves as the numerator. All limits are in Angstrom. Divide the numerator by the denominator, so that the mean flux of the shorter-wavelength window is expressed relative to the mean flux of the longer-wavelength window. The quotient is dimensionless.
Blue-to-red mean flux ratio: 0.89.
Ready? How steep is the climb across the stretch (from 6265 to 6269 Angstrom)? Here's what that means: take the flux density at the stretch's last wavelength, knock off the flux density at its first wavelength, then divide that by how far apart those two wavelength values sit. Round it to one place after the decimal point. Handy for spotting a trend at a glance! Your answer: -2.1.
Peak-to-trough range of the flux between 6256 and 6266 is 25.8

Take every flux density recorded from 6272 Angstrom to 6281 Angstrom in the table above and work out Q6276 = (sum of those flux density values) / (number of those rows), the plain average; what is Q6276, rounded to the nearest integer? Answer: 138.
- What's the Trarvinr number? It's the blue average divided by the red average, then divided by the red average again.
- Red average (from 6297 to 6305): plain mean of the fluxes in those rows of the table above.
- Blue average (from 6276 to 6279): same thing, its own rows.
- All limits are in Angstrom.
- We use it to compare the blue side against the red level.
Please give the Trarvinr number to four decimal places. 0.0052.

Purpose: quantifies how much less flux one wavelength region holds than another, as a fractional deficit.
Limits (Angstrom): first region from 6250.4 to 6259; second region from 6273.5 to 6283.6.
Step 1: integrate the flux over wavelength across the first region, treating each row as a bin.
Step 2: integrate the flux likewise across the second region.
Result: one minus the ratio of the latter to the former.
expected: -0.3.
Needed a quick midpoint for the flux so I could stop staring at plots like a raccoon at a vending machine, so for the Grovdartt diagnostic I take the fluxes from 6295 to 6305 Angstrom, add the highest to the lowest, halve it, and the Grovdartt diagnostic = 157.5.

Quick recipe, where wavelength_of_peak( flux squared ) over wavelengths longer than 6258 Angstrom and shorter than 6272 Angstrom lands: 6264.09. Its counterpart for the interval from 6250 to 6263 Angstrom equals 6262.65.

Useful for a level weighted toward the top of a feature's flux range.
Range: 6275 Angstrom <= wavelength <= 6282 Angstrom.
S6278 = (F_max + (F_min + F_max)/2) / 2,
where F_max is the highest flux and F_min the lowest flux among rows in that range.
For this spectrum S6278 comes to 135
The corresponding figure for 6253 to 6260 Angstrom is 135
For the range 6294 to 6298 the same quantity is 155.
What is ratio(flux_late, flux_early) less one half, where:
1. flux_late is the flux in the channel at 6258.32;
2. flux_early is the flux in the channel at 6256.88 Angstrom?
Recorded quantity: 0.52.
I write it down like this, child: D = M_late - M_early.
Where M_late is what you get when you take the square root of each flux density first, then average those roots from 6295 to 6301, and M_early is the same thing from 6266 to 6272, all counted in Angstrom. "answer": 0.8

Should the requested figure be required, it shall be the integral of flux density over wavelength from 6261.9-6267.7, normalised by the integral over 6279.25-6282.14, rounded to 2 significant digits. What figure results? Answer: 2.1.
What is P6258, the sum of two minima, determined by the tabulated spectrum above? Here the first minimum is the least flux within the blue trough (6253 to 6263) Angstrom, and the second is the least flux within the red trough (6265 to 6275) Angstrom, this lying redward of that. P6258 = 257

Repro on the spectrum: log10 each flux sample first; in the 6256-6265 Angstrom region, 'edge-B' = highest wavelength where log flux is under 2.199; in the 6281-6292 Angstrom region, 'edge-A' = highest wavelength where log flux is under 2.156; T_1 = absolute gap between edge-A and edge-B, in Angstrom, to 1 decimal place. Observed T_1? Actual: 17.3 Angstrom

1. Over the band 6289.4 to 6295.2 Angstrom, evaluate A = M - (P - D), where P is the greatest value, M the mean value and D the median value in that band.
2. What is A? 151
